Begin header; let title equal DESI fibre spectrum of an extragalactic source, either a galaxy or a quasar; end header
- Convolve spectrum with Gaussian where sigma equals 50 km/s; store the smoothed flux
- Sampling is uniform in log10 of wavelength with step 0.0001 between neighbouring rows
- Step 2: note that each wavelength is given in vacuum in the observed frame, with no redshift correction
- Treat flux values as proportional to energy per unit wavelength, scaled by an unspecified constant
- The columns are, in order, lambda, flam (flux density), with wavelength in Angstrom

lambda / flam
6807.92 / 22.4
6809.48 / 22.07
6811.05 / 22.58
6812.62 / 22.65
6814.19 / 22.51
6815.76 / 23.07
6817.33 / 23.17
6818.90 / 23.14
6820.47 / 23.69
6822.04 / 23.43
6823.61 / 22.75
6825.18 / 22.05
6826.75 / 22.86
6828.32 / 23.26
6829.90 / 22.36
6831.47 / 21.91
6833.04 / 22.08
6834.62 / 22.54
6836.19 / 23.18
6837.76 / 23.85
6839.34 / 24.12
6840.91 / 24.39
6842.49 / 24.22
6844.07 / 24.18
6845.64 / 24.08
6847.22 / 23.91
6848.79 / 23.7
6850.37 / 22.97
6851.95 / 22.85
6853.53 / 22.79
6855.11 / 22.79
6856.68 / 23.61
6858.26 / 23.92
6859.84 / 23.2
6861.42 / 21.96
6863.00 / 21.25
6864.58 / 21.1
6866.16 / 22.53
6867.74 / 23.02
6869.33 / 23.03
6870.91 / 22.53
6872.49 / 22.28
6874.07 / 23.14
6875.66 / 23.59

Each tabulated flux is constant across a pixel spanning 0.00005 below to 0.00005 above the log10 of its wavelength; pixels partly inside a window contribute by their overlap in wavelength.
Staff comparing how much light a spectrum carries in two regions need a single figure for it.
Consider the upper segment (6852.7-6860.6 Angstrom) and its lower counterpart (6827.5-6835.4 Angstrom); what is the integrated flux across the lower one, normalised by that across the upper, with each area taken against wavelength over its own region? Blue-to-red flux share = 0.96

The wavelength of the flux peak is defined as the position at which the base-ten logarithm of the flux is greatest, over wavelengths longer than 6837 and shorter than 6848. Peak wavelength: 6840.91 Angstrom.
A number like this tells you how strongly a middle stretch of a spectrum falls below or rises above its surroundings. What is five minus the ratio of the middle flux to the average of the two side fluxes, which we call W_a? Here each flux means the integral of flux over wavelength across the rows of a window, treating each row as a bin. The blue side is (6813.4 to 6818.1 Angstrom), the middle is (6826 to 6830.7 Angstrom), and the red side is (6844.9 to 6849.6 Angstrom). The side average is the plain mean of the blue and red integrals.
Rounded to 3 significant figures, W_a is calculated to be 4.03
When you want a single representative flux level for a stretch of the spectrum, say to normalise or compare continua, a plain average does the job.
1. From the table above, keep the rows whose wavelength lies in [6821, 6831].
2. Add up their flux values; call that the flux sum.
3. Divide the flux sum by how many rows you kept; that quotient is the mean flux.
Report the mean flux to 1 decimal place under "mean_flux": 22.8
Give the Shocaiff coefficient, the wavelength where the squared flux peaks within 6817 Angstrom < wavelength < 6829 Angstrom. 6820.47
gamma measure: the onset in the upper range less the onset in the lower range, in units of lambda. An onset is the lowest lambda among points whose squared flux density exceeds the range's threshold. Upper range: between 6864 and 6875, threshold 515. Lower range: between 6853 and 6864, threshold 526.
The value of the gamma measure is 11.1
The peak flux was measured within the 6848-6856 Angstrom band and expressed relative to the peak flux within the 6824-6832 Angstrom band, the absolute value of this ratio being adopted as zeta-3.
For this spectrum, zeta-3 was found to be 1.02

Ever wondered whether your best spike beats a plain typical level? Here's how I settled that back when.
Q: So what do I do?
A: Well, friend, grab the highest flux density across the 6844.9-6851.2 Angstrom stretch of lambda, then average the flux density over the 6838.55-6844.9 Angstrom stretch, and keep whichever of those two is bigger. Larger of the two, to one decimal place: 24.2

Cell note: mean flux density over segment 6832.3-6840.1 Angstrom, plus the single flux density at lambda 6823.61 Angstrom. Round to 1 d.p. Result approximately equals 45.9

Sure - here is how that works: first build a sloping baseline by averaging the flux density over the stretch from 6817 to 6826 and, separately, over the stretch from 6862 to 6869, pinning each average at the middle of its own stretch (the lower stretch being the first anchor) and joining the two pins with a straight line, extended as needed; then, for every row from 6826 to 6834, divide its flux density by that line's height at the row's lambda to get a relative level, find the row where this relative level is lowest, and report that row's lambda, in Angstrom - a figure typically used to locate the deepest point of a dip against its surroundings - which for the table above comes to 6831.47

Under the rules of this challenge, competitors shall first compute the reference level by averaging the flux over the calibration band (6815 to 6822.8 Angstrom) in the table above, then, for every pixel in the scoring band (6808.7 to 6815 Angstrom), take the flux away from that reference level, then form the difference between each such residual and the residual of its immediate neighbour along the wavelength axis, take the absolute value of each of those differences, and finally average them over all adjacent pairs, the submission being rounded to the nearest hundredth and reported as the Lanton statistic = 0.24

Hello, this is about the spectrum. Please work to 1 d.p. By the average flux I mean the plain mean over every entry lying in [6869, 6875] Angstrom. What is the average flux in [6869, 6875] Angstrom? 22.7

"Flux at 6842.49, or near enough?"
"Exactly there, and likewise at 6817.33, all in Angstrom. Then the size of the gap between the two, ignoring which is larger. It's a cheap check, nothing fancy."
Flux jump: 1.05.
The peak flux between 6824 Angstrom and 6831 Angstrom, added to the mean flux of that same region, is 45.9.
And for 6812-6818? 46.0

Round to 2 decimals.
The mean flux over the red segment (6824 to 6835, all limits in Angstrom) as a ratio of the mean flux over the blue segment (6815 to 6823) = 0.96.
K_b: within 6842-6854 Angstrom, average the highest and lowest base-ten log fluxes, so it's 1.37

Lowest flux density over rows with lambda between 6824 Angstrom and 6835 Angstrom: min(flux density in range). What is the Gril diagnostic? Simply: 21.91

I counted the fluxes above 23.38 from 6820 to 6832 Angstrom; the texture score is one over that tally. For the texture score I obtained 0.50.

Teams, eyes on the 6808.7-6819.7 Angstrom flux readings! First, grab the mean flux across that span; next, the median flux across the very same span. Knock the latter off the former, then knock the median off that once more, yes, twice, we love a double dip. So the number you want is -22.6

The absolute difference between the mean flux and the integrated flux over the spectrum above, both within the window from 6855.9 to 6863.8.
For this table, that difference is 157.2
